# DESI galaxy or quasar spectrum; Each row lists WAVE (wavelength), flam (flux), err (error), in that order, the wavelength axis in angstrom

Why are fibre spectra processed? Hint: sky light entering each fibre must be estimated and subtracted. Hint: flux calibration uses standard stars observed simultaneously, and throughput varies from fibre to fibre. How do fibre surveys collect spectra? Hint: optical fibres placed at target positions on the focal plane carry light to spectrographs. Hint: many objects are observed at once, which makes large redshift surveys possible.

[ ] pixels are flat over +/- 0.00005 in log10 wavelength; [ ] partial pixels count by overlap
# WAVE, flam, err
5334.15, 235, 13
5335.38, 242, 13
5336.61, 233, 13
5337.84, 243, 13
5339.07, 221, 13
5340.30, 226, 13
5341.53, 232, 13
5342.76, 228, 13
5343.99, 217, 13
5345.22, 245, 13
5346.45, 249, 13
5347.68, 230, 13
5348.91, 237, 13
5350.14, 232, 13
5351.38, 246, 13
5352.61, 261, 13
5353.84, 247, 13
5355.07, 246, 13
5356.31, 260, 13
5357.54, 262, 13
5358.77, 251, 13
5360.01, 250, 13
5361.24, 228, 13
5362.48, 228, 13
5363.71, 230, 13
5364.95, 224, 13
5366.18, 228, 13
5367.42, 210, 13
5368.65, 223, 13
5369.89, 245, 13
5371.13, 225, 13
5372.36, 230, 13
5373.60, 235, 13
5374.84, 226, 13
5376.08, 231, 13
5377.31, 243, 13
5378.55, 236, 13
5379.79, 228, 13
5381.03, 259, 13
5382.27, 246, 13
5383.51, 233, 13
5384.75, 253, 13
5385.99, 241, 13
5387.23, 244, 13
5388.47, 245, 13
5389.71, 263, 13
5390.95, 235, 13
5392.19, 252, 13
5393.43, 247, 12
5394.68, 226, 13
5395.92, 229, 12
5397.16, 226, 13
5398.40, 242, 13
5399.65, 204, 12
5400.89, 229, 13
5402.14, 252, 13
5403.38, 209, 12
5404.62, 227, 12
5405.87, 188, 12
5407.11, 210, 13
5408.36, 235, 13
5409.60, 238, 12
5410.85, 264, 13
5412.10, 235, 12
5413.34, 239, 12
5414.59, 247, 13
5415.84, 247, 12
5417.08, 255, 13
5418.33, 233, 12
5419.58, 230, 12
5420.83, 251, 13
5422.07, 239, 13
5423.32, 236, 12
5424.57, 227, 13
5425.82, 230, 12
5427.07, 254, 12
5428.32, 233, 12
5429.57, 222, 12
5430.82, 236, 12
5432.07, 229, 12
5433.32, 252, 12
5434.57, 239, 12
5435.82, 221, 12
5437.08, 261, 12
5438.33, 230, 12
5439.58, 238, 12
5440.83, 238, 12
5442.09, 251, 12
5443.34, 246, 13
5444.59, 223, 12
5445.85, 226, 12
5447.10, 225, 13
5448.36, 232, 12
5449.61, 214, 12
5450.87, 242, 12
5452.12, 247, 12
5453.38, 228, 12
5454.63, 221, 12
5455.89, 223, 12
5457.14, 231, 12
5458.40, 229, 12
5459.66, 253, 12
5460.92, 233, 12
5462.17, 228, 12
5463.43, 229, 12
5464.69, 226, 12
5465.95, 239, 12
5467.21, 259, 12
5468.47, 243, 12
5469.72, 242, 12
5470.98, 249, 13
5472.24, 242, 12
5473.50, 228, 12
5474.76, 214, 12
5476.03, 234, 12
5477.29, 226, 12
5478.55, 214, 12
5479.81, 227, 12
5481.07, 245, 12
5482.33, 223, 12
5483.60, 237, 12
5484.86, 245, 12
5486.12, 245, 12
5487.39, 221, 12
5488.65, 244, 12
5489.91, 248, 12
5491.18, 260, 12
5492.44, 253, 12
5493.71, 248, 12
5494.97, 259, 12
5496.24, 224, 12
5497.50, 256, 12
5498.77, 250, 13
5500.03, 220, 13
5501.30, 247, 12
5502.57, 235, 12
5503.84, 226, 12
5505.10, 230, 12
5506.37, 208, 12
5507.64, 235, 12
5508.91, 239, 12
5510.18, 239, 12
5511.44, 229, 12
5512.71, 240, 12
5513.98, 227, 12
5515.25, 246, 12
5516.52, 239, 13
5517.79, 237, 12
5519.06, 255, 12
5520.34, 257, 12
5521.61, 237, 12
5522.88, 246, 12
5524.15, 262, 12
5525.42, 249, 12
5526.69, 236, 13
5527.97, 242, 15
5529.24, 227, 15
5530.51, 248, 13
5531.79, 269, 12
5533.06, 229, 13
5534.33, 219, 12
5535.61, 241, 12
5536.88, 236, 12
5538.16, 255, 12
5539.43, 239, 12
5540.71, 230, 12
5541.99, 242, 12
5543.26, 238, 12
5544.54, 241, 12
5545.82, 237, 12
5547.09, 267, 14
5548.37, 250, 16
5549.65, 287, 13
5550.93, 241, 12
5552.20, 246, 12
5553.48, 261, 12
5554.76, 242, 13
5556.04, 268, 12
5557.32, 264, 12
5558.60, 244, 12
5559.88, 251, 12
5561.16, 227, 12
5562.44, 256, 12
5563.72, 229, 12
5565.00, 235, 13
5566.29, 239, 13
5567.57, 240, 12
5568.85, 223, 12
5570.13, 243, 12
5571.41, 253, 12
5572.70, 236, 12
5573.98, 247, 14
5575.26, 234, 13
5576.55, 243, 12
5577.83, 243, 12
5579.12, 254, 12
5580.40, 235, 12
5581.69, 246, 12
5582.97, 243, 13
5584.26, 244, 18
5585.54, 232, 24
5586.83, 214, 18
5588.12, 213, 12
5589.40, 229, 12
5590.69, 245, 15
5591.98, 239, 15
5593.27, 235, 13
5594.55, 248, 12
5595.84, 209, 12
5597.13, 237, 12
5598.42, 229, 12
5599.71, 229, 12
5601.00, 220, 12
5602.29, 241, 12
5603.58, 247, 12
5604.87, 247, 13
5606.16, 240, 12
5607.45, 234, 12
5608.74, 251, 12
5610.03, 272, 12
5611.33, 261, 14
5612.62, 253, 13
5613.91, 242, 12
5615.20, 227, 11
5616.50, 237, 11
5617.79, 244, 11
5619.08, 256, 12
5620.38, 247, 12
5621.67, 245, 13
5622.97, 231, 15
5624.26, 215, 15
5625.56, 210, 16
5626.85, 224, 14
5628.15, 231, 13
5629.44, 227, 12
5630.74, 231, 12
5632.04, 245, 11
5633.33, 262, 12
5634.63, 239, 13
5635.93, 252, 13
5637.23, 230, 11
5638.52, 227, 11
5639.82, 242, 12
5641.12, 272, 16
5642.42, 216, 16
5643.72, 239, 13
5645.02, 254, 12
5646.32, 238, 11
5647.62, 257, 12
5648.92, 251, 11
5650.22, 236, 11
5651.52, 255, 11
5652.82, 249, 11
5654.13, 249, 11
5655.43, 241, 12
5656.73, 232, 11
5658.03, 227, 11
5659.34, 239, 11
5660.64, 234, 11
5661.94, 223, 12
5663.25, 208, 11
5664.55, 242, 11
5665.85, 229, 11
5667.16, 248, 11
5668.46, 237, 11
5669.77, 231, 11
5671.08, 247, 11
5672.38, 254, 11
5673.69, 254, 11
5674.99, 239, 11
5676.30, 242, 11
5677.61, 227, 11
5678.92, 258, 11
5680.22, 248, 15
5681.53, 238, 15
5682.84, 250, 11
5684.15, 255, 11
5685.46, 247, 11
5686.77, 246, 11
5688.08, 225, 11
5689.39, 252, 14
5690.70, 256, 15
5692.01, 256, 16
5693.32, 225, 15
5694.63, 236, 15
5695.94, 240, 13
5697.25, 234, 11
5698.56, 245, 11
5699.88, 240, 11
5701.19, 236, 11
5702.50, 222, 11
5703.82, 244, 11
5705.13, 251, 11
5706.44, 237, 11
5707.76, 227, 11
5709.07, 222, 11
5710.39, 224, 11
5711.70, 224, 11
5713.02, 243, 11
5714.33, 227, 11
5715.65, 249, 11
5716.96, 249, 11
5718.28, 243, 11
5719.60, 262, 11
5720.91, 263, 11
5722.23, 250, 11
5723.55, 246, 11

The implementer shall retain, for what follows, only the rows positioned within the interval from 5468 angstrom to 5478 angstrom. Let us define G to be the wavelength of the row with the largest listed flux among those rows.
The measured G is 5470.98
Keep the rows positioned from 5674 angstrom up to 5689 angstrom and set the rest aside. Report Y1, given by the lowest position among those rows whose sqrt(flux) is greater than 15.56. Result 5678.92 angstrom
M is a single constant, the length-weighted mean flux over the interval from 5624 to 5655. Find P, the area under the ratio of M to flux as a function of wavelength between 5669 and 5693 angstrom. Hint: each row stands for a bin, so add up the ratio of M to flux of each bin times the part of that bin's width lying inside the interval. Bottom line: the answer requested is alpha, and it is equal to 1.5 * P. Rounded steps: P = 23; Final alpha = 35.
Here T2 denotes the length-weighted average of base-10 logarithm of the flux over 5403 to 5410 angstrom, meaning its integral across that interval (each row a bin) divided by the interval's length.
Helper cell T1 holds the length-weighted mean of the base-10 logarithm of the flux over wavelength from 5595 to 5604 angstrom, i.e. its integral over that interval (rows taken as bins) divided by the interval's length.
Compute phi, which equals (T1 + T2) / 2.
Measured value 2.35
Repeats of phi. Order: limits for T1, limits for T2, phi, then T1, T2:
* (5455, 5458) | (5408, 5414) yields 2.37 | 2.355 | 2.384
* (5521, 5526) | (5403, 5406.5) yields 2.36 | 2.398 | 2.319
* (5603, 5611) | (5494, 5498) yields 2.39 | 2.395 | 2.394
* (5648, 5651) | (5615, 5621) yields 2.39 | 2.391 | 2.384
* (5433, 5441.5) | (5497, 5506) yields 2.37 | 2.377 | 2.373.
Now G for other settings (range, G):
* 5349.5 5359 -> 5357.54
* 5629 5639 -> 5633.33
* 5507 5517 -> 5515.25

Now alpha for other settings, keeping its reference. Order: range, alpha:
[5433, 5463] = 46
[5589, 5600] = 17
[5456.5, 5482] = 39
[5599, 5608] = 14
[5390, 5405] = 23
